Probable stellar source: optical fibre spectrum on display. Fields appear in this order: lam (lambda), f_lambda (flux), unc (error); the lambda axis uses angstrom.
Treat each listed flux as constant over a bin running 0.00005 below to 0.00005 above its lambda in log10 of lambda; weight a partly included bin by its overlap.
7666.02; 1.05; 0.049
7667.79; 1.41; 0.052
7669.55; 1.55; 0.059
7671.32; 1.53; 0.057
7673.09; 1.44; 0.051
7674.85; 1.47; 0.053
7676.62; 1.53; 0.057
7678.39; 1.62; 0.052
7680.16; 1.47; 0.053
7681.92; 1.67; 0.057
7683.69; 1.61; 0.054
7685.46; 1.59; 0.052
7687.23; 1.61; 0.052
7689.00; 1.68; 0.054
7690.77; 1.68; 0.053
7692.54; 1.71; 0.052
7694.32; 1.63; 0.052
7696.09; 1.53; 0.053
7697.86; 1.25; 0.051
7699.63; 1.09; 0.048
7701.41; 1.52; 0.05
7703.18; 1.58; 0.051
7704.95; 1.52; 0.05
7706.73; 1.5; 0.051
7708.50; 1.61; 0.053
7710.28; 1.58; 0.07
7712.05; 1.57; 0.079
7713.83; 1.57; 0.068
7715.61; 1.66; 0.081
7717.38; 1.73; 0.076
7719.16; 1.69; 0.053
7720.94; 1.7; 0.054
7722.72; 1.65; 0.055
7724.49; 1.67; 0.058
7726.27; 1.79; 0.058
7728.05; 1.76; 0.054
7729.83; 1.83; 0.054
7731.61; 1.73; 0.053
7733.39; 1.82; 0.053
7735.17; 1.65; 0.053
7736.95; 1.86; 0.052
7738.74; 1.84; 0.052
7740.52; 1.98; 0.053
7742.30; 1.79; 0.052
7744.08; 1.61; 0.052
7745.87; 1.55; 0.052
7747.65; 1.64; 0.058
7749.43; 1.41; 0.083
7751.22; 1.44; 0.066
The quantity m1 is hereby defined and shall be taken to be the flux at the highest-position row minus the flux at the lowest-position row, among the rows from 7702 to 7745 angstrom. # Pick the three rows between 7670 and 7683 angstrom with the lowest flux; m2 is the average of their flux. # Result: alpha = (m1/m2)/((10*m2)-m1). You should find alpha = 0.0014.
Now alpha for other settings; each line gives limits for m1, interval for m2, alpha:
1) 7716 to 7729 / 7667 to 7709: 0.0019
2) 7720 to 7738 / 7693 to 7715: 0.0099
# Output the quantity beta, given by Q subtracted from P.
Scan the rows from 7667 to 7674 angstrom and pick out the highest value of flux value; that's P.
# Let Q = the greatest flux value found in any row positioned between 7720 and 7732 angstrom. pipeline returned -0.28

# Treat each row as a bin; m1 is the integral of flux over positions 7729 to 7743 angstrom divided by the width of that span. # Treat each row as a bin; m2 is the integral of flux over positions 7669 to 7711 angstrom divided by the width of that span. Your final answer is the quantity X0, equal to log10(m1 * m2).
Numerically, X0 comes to 0.45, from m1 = 1.81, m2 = 1.540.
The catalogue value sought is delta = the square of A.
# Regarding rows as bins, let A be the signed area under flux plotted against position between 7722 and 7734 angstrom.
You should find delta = 441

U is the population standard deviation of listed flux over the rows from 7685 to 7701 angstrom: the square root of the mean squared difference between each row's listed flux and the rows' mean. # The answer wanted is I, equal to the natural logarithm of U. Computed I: -1.60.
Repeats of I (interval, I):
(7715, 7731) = -2.84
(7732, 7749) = -2.01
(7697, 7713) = -1.79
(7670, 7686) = -2.59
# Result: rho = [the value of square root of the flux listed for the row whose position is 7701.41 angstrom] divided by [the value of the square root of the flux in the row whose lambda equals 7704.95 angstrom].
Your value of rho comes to 1.00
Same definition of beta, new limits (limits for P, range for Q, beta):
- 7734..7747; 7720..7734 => 0.15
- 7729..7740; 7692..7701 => 0.15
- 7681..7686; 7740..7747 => -0.31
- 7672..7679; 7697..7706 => 0.04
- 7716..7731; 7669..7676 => 0.28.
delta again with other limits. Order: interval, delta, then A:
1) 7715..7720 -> 72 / 8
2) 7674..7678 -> 37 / 6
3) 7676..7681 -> 59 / 8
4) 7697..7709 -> 296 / 17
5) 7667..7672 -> 56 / 7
